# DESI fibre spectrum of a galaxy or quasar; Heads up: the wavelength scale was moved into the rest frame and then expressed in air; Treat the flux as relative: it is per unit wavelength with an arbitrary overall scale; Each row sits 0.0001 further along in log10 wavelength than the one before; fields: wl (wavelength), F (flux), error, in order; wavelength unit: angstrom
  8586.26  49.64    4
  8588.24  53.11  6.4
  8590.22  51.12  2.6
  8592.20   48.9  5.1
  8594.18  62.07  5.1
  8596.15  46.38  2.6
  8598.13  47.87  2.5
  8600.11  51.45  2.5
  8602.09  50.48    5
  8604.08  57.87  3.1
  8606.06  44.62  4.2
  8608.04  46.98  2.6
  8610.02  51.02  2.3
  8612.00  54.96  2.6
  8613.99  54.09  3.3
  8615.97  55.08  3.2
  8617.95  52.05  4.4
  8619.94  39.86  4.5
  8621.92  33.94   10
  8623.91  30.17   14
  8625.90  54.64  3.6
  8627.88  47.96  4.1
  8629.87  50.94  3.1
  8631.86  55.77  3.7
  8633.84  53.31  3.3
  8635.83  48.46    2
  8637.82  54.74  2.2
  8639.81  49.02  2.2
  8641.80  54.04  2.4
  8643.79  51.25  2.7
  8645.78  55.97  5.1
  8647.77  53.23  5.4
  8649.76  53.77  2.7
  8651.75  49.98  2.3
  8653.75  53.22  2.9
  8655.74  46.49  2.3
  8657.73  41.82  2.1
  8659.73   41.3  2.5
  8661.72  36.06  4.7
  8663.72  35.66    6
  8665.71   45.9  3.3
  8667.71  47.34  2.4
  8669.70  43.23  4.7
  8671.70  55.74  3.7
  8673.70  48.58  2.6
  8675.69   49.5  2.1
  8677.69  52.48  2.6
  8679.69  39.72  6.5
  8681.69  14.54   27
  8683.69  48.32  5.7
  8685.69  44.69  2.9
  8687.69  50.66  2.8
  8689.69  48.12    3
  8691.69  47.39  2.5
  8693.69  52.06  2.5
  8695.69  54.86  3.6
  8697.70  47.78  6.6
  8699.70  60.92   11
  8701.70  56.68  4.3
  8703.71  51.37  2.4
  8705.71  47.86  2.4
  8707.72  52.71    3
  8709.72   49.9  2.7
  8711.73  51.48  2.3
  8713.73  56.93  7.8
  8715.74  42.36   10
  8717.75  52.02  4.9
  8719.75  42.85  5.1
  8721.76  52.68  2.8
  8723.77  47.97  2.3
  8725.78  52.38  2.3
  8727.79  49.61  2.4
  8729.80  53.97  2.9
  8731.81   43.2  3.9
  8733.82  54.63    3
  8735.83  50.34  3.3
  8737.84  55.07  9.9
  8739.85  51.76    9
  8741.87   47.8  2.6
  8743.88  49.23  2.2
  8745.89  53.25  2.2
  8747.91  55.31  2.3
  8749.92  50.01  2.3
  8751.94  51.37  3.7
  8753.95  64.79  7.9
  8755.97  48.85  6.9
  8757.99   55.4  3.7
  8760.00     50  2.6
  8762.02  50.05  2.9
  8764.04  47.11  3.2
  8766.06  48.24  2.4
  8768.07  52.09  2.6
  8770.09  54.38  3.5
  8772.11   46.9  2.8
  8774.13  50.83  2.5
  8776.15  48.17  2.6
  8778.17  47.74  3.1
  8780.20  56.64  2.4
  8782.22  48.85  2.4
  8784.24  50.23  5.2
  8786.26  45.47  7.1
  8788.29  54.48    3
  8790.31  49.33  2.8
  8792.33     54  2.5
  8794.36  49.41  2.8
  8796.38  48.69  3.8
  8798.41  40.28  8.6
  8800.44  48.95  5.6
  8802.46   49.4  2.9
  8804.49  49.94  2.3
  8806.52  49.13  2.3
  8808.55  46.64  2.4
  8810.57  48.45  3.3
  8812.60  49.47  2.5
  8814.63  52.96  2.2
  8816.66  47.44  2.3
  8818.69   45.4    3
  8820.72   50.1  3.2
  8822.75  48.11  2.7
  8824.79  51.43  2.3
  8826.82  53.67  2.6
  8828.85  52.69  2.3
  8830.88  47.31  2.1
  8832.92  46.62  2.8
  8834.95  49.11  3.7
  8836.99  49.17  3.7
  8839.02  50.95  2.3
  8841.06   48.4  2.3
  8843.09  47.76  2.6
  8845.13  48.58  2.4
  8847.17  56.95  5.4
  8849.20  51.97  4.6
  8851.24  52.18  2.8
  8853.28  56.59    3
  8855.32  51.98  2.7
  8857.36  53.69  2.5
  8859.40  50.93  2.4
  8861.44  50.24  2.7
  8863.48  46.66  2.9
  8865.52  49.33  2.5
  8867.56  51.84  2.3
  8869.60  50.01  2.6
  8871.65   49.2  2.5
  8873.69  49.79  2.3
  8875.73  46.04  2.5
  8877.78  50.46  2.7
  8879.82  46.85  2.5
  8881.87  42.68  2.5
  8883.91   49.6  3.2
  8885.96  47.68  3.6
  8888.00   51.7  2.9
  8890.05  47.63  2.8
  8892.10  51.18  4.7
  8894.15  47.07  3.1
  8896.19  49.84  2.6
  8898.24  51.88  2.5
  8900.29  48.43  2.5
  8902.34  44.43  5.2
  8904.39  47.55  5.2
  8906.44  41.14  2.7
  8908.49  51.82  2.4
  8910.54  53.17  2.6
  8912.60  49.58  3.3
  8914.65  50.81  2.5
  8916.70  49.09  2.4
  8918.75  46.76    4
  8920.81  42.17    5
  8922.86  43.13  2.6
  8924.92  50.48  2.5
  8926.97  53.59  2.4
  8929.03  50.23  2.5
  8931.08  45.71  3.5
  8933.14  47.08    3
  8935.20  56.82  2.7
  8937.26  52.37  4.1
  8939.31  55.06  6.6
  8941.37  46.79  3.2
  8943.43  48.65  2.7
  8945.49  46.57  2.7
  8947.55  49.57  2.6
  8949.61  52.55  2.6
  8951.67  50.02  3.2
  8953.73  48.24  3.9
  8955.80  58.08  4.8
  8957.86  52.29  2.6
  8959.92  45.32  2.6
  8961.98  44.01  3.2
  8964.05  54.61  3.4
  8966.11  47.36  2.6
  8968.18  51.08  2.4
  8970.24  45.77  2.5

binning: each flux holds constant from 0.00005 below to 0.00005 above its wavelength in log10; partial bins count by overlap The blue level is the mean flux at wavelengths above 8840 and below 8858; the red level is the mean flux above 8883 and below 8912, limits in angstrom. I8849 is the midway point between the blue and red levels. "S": 50.4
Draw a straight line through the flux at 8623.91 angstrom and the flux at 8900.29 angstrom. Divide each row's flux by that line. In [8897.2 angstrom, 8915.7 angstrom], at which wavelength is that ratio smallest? 8906.44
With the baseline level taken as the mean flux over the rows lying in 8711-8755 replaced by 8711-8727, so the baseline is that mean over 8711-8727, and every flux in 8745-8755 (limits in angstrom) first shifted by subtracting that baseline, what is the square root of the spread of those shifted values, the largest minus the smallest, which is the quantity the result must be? 3.84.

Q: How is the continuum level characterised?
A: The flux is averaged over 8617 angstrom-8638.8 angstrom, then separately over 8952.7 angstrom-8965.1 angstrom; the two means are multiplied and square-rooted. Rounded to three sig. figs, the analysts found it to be 48.9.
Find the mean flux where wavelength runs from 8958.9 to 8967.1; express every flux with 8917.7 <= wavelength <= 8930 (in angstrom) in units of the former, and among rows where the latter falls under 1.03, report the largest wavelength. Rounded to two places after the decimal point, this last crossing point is 8922.86 angstrom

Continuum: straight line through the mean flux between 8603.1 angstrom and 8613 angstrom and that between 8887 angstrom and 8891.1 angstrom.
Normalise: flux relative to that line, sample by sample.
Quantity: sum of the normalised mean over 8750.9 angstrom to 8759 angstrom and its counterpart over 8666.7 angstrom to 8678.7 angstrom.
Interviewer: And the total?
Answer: 2.07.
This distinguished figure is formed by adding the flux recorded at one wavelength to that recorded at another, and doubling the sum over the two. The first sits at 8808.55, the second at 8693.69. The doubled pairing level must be 197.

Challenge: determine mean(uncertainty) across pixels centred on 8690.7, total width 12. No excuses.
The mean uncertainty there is 2.9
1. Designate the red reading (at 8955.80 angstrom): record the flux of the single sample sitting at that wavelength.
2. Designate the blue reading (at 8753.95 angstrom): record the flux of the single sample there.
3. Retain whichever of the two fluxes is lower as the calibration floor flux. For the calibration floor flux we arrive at 58.1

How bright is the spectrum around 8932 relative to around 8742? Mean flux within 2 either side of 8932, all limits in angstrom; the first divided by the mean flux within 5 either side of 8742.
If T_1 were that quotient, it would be 0.90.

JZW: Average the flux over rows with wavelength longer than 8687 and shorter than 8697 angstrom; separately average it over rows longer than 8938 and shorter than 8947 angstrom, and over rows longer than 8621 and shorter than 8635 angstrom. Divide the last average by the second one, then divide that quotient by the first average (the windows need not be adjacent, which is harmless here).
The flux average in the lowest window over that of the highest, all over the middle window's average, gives 0.0187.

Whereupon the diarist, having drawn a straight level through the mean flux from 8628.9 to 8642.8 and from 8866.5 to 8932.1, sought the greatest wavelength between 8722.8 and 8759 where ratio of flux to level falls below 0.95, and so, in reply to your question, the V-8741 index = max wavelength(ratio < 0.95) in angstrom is 8741.87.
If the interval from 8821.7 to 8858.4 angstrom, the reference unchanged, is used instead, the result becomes 8832.92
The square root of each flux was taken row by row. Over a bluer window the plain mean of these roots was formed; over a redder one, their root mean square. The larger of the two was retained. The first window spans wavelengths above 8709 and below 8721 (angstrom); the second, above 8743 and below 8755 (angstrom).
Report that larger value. 7.35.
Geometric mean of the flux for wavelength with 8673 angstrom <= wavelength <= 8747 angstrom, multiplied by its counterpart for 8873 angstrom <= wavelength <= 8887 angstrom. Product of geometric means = 2303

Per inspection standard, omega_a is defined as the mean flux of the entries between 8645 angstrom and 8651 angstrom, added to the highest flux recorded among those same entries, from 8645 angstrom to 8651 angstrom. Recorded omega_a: 110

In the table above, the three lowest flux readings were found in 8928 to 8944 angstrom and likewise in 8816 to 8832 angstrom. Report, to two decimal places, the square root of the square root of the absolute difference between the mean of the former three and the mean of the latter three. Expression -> 0.66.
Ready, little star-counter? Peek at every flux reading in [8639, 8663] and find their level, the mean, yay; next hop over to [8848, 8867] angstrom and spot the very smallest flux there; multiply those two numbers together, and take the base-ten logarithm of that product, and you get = 3.36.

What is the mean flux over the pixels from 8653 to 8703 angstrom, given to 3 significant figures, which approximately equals 46.5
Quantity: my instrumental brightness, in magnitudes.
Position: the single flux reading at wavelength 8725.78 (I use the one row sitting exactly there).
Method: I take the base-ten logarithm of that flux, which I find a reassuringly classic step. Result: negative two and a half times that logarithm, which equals -4.30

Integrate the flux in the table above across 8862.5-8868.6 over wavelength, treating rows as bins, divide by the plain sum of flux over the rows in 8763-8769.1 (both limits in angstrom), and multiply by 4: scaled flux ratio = 8.2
